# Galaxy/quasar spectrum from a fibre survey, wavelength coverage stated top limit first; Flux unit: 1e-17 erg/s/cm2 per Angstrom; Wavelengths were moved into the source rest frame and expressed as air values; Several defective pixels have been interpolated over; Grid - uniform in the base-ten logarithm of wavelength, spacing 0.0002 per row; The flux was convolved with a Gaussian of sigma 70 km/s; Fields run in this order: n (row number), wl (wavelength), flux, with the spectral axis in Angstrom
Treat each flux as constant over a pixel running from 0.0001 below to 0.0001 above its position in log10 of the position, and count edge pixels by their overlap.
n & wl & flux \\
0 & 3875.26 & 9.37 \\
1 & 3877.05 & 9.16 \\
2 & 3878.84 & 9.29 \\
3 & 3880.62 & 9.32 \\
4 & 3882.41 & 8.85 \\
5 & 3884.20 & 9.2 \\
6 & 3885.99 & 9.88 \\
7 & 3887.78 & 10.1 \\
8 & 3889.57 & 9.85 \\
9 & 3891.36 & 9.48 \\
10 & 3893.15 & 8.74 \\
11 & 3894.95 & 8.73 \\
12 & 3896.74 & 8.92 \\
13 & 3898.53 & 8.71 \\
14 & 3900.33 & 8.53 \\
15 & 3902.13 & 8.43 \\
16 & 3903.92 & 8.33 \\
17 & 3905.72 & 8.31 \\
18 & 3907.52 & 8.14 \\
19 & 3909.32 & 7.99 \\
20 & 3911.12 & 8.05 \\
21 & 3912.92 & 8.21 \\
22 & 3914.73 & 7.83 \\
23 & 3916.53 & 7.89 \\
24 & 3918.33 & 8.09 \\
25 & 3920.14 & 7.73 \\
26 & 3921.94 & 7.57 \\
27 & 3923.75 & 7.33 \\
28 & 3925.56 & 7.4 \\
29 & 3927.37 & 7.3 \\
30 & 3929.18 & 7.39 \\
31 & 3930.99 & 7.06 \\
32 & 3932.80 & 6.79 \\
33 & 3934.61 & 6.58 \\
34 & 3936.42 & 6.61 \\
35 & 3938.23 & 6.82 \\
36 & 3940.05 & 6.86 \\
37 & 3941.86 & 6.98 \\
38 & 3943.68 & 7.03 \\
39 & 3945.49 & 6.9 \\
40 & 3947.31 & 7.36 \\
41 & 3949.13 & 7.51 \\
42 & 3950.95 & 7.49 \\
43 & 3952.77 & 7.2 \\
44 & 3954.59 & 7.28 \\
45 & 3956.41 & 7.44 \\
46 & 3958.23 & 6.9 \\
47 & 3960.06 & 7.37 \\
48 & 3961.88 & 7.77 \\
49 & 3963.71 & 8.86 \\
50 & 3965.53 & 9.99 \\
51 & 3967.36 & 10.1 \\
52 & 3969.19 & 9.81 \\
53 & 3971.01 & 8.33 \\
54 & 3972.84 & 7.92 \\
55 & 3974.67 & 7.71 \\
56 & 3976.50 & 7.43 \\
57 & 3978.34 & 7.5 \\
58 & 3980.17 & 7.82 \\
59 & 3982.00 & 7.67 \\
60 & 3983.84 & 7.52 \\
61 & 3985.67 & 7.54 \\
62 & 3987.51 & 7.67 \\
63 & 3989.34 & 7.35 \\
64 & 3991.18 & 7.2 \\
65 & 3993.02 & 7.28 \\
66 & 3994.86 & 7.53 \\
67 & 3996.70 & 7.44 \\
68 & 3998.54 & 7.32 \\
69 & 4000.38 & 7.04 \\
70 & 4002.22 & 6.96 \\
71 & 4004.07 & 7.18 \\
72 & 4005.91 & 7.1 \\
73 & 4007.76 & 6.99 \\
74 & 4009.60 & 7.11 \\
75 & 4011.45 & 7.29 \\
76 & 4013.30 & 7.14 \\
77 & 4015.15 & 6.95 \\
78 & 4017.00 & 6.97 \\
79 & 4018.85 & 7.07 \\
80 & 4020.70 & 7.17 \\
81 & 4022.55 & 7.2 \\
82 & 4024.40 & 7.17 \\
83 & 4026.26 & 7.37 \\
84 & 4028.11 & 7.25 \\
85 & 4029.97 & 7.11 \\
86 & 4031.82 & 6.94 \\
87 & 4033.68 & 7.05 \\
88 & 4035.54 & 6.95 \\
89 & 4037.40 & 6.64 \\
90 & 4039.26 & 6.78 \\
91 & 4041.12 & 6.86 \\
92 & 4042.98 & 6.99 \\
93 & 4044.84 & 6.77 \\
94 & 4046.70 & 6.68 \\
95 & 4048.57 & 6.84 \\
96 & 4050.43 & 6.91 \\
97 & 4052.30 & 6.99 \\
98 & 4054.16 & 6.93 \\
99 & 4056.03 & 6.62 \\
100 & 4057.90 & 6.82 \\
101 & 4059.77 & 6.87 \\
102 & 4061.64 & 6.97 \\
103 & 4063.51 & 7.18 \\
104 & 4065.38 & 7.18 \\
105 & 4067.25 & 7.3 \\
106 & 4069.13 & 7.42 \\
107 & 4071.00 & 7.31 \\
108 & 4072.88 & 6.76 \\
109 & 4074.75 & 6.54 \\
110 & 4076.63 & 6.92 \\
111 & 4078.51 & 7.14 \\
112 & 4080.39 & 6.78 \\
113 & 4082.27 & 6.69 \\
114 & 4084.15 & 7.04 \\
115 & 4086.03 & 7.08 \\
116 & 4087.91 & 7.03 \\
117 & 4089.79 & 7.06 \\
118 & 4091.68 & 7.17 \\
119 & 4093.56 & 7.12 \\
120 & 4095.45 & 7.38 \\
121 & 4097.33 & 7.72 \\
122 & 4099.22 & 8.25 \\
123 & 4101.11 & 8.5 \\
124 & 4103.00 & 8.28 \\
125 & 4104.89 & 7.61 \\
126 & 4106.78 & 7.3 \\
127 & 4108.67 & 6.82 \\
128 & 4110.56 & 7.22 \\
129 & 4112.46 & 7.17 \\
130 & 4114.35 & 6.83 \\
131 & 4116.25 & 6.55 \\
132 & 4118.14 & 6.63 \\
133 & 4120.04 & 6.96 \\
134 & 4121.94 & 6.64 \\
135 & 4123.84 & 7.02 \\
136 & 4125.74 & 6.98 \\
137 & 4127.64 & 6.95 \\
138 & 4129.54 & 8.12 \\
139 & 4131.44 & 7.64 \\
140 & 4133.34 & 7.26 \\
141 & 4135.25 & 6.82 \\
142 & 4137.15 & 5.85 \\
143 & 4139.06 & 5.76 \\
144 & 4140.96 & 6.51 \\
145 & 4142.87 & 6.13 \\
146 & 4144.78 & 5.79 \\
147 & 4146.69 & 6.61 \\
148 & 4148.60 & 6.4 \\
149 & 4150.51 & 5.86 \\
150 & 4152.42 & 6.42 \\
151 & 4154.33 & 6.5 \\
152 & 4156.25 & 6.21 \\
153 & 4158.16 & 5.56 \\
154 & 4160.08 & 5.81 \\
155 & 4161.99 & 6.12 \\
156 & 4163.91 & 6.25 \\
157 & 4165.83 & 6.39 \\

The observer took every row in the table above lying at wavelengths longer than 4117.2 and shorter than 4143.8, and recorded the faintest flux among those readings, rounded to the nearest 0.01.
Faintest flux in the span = 5.76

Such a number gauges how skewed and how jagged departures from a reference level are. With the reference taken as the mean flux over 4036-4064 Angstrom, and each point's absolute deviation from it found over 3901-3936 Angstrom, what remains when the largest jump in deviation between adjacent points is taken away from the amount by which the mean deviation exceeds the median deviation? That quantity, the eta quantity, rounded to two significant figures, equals -0.47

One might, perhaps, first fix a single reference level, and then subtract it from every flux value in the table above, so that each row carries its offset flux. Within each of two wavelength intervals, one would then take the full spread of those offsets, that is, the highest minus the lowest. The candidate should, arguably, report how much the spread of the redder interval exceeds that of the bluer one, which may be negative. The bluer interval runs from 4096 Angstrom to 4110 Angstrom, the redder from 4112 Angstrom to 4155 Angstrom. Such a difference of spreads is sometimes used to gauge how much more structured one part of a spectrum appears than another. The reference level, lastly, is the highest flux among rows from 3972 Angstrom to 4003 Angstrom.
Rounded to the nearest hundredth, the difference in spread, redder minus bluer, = 0.68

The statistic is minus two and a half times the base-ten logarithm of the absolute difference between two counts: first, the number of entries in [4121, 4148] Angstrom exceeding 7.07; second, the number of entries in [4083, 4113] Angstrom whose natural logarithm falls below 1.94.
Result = -0.8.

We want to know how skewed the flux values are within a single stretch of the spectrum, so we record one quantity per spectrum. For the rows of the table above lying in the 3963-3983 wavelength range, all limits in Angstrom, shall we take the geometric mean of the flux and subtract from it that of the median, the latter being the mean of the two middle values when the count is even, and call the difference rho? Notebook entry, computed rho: 0.49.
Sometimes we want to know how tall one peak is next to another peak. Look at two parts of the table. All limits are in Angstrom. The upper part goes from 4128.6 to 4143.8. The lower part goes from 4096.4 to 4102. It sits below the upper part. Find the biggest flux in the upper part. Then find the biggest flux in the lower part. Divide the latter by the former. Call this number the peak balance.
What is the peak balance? 1.05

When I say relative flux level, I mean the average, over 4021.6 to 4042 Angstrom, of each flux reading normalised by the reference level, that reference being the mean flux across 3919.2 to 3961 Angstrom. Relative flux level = 0.98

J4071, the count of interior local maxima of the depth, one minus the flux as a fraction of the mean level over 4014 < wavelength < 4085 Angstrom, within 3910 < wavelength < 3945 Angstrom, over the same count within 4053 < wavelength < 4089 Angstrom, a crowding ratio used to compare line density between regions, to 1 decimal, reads 1.3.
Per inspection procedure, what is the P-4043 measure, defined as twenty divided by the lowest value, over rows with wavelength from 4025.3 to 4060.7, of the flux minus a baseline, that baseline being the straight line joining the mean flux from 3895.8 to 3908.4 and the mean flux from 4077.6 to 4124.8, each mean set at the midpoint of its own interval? -21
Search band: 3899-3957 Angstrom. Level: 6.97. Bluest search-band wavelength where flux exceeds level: 3900.33 Angstrom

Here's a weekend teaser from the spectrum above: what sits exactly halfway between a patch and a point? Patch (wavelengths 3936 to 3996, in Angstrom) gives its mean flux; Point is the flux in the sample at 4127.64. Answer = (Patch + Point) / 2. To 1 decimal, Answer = 7.3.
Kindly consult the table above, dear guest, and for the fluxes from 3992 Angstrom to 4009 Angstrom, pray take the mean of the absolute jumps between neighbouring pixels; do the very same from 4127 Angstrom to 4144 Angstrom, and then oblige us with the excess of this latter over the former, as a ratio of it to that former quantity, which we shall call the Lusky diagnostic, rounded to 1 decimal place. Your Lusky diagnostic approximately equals 2.8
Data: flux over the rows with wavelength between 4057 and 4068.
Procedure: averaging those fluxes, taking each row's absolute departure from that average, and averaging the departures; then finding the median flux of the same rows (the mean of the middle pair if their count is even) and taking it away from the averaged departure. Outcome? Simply -6.91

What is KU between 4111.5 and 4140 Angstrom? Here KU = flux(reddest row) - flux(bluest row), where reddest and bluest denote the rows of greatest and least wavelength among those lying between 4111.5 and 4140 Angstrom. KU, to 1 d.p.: -1.4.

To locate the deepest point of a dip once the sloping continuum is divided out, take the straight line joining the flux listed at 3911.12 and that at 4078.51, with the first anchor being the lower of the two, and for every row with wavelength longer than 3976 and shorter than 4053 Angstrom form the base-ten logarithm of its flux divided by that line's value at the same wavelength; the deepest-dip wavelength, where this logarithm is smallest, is 4037.40 Angstrom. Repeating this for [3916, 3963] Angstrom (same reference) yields 3934.61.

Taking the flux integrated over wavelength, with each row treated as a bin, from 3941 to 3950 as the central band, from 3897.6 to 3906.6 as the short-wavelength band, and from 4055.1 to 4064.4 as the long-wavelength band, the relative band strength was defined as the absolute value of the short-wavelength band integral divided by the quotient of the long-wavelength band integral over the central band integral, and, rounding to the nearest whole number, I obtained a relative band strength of 77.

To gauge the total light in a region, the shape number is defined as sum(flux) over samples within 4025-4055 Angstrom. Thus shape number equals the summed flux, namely 111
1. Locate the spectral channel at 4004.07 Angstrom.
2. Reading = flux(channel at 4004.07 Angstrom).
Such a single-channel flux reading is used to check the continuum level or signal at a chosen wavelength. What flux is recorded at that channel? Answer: 7.18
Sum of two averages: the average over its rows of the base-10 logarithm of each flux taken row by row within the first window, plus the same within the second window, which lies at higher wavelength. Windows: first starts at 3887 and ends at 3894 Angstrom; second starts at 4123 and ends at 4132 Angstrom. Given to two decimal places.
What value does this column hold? 1.84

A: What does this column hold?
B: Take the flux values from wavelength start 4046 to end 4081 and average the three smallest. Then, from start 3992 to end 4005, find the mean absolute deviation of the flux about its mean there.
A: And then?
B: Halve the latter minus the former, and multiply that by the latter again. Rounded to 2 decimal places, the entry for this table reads -0.53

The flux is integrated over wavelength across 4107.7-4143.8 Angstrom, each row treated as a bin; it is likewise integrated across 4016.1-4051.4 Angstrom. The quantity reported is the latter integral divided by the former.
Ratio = 1.00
